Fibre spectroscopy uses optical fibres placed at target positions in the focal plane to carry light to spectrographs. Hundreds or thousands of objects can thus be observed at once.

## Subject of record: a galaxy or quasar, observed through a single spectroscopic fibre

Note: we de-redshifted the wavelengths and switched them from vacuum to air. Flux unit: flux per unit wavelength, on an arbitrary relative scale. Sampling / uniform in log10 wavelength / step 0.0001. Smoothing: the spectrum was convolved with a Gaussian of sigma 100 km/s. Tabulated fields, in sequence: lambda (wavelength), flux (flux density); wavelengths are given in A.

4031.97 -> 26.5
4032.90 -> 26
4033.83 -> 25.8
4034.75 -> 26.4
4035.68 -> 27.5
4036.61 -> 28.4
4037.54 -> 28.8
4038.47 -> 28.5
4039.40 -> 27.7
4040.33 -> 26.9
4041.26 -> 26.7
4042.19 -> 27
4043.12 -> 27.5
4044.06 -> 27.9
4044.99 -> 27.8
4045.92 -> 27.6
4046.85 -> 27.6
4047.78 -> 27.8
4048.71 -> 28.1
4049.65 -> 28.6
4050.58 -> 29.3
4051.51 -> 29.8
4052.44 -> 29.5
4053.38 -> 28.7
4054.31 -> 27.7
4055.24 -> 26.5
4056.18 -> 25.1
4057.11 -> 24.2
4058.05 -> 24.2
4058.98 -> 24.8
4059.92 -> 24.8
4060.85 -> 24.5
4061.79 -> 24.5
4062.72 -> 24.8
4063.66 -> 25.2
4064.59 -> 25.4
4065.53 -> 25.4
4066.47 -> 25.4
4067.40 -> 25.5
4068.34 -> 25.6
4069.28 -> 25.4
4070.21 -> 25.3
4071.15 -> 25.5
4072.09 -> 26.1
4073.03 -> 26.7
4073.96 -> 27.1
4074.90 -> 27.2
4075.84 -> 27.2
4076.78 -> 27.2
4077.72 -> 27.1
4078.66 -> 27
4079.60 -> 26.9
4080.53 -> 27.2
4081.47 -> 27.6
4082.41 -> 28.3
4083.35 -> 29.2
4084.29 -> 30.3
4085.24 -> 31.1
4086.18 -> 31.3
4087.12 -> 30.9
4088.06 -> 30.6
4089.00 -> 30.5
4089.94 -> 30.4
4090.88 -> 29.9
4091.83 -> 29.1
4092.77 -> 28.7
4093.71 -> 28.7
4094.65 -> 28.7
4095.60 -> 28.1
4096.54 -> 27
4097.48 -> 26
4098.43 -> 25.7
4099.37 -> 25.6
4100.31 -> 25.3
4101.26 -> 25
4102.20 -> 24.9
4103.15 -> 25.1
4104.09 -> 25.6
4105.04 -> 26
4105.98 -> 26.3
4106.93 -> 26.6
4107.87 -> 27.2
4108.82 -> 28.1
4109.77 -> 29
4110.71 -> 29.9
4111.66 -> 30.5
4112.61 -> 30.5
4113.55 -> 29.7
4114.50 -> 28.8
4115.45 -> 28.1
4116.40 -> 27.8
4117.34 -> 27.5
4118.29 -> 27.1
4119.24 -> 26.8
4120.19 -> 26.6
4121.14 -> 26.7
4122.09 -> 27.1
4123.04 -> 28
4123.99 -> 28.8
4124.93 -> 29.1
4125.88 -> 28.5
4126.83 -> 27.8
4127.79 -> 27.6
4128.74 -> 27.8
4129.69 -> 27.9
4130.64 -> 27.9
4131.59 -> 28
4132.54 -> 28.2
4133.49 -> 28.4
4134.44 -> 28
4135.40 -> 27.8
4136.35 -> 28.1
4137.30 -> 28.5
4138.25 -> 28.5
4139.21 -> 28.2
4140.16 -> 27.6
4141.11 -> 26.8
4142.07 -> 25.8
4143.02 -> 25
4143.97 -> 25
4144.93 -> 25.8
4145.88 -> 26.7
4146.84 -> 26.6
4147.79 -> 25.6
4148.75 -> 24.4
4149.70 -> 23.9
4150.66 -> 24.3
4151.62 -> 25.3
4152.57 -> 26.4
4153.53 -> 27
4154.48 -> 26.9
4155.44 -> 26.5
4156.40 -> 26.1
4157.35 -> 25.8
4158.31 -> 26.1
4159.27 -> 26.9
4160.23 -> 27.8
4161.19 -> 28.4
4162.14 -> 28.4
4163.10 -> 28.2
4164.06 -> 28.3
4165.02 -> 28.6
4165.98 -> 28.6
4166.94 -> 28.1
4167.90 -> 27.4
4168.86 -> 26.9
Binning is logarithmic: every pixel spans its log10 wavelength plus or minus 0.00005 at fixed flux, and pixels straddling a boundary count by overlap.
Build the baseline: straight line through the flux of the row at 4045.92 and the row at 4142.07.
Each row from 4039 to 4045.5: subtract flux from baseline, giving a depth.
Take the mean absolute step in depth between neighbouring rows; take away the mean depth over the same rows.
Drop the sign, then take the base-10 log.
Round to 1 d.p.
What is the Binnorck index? -1.2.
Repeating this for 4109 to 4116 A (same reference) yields 0.6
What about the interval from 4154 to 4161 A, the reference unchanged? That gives 0.2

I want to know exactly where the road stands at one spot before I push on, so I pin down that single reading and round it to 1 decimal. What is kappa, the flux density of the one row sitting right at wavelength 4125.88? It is 28.5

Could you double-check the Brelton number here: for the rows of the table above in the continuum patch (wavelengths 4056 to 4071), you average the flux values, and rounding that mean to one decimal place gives 25.0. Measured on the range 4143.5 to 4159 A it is 25.8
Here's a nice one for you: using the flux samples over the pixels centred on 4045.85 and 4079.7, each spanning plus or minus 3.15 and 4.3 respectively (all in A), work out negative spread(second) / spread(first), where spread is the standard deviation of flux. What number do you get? -3.7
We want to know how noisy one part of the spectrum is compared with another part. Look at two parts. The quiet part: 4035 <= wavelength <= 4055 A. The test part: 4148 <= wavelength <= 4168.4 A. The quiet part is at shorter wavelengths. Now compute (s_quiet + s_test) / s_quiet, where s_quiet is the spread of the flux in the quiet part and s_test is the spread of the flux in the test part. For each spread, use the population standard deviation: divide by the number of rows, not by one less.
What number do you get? 2.8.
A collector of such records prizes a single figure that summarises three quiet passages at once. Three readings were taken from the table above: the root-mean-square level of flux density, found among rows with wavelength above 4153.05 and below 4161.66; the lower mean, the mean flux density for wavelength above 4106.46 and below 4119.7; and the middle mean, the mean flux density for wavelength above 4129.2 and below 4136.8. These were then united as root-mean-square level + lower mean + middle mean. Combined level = 83.3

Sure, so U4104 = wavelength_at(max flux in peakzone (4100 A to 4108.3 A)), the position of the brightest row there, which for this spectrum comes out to 4107.87 A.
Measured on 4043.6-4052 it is 4051.51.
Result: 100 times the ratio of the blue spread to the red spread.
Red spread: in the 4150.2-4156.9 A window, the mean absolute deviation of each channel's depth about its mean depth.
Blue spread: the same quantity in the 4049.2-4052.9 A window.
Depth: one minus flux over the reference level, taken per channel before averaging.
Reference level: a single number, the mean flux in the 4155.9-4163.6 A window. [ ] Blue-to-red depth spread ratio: 48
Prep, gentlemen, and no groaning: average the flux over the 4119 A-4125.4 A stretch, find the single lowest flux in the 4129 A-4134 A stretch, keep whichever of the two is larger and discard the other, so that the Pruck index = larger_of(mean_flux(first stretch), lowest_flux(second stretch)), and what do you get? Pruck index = 27.9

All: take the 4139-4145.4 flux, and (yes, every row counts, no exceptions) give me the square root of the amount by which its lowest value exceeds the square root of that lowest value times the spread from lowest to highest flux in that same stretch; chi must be 4.01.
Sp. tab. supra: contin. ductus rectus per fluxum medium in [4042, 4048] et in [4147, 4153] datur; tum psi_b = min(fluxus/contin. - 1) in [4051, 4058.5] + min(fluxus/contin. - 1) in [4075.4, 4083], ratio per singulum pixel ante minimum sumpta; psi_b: -0.11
